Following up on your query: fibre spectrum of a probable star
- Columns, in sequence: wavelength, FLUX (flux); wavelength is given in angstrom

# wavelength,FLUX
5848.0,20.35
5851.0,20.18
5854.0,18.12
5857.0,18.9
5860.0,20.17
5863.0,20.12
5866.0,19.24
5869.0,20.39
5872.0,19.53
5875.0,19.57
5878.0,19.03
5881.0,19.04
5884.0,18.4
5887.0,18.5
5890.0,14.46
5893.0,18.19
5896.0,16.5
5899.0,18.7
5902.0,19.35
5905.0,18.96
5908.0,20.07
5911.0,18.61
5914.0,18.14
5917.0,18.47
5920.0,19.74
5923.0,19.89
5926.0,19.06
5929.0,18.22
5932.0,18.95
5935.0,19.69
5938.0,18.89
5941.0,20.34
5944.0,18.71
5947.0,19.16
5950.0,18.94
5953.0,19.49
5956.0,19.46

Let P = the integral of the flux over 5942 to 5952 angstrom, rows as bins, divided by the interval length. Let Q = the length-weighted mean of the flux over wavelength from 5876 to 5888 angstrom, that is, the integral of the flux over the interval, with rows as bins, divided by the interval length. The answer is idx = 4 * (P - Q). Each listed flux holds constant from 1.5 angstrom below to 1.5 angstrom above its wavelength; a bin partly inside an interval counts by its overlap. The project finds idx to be 1.0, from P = 19.0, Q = 18.8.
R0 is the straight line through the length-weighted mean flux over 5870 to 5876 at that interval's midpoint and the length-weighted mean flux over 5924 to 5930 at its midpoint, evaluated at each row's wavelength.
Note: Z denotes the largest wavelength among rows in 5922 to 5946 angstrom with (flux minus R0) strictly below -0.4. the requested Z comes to 5929.0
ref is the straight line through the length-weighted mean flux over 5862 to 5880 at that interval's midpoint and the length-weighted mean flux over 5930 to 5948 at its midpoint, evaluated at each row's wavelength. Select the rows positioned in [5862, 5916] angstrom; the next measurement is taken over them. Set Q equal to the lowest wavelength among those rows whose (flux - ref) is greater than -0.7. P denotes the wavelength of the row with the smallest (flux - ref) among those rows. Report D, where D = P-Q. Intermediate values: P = 5890.0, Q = 5863.0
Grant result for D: 27 angstrom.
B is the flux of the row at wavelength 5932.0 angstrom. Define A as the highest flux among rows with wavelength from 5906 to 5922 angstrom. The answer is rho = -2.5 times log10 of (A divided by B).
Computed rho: -0.062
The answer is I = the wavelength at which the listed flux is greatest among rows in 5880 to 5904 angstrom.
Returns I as 5902.0 angstrom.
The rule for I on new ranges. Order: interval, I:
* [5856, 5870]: 5869.0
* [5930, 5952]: 5941.0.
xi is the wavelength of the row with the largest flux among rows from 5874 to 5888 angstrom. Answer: 5875.0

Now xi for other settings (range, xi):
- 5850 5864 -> 5851.0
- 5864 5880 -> 5869.0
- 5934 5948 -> 5941.0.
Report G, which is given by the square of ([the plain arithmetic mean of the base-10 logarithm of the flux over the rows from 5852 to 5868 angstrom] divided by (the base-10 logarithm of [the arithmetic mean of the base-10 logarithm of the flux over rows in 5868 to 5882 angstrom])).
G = 135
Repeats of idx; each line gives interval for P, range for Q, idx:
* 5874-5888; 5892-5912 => 1.0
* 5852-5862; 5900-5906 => 0.2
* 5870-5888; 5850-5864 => -1.5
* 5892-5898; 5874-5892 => -3.0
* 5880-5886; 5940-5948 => -2.7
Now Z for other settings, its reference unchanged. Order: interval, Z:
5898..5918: 5917.0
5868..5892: 5890.0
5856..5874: 5866.0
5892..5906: 5899.0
